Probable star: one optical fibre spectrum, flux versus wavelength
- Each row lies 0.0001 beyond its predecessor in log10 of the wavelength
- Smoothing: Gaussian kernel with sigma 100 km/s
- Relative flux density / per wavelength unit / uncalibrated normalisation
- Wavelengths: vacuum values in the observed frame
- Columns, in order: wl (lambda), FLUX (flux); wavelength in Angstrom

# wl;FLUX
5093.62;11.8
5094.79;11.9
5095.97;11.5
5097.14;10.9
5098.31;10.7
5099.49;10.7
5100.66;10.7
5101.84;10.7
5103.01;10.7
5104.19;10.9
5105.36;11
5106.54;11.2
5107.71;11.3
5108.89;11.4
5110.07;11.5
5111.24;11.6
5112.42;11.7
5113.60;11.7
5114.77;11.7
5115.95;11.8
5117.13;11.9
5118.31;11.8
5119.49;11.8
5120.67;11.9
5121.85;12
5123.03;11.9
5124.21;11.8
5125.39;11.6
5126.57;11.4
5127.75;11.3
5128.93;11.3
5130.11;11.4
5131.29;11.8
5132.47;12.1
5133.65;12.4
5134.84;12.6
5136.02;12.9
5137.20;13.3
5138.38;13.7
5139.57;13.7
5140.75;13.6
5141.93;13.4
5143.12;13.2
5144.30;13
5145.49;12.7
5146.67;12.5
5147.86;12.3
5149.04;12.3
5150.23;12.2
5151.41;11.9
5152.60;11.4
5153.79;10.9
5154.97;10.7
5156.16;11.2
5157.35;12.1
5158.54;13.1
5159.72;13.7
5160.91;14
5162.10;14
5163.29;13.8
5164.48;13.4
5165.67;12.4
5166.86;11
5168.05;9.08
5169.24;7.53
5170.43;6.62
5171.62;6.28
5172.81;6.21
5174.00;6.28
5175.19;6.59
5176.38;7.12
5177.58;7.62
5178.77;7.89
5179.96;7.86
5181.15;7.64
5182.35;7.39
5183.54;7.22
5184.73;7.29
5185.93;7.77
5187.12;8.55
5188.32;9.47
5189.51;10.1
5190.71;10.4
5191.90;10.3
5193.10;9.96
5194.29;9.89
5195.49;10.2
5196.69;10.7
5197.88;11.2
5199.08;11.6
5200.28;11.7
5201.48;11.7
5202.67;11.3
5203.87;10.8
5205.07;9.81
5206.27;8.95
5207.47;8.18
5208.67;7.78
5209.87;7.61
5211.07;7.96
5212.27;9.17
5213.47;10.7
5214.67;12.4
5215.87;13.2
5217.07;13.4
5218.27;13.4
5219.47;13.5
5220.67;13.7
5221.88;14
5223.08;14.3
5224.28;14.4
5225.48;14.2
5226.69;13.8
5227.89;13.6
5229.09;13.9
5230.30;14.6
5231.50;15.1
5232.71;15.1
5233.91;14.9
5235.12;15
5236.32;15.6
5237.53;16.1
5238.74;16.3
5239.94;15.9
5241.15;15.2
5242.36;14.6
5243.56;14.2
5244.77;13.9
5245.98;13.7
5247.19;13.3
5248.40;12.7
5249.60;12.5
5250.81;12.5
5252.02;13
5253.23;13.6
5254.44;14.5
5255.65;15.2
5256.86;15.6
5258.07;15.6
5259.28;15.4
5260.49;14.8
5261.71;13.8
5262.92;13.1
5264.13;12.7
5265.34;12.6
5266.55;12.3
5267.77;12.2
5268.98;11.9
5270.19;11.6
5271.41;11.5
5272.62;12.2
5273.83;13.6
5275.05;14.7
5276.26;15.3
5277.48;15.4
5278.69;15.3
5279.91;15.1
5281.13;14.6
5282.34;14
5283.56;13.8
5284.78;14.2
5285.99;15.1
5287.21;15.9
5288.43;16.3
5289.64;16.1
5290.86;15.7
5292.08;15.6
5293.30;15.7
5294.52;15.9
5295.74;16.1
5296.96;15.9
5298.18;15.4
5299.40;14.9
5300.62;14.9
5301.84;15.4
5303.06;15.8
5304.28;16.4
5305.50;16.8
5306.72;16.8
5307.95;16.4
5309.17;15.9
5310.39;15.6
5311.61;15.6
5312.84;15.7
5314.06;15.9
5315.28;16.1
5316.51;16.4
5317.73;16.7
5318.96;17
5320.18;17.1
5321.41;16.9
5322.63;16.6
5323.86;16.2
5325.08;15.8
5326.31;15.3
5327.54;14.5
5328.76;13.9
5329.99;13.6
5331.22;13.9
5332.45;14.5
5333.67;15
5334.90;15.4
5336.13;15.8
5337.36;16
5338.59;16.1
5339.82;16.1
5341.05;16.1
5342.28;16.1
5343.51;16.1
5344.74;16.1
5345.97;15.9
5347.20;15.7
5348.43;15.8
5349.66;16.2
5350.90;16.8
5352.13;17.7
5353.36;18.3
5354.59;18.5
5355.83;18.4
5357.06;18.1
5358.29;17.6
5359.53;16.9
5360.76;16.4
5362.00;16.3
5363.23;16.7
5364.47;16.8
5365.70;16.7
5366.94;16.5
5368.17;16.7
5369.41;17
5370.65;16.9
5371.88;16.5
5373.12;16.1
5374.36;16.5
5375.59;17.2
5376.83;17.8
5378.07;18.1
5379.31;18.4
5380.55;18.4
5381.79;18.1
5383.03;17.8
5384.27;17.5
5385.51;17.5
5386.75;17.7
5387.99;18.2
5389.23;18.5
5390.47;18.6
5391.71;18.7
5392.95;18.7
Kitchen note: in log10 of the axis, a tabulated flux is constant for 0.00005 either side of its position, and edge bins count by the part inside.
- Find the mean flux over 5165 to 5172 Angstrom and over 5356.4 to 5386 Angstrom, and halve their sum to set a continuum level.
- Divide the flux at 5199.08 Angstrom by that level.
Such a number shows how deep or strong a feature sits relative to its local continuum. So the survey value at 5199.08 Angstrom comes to 0.89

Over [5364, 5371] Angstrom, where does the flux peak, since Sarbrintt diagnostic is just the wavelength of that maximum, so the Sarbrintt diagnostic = 5369.41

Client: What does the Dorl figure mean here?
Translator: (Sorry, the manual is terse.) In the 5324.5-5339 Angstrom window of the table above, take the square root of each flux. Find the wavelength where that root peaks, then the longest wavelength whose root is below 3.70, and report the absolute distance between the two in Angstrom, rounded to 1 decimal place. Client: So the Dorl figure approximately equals 8.6 Angstrom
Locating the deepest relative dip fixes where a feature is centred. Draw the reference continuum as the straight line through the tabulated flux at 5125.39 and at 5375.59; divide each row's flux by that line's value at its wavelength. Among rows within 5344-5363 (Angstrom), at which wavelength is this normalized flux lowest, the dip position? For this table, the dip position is 5347.20 Angstrom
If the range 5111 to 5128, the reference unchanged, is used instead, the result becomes 5127.75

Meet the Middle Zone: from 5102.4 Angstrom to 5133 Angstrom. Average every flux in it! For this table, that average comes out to 11.6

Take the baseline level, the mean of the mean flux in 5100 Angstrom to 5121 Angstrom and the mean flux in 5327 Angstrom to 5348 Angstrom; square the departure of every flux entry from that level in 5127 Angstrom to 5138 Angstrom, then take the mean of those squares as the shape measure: 2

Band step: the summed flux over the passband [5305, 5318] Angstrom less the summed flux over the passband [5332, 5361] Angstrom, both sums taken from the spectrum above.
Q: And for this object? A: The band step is -218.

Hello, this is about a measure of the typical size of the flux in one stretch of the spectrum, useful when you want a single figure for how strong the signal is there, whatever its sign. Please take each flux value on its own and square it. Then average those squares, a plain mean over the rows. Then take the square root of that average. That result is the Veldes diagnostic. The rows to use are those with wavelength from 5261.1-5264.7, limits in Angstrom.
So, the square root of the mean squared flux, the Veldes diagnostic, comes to 13.2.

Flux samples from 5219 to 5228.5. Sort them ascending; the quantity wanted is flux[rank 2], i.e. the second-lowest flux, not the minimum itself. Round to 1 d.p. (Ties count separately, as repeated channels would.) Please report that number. 13.6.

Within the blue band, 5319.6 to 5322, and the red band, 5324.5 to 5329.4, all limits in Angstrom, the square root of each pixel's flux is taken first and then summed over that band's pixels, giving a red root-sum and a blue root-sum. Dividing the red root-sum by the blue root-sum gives 1.9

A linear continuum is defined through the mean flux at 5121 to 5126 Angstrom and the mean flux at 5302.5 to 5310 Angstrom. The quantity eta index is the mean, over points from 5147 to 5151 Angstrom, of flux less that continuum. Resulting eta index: -0.19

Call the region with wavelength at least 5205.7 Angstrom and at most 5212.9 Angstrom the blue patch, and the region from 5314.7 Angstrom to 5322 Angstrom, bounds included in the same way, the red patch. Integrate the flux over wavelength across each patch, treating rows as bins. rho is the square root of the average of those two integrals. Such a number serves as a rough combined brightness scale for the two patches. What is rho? 9.5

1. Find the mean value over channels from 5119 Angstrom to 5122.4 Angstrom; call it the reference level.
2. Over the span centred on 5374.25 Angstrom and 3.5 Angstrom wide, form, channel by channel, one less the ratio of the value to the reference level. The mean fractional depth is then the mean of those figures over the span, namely -0.39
